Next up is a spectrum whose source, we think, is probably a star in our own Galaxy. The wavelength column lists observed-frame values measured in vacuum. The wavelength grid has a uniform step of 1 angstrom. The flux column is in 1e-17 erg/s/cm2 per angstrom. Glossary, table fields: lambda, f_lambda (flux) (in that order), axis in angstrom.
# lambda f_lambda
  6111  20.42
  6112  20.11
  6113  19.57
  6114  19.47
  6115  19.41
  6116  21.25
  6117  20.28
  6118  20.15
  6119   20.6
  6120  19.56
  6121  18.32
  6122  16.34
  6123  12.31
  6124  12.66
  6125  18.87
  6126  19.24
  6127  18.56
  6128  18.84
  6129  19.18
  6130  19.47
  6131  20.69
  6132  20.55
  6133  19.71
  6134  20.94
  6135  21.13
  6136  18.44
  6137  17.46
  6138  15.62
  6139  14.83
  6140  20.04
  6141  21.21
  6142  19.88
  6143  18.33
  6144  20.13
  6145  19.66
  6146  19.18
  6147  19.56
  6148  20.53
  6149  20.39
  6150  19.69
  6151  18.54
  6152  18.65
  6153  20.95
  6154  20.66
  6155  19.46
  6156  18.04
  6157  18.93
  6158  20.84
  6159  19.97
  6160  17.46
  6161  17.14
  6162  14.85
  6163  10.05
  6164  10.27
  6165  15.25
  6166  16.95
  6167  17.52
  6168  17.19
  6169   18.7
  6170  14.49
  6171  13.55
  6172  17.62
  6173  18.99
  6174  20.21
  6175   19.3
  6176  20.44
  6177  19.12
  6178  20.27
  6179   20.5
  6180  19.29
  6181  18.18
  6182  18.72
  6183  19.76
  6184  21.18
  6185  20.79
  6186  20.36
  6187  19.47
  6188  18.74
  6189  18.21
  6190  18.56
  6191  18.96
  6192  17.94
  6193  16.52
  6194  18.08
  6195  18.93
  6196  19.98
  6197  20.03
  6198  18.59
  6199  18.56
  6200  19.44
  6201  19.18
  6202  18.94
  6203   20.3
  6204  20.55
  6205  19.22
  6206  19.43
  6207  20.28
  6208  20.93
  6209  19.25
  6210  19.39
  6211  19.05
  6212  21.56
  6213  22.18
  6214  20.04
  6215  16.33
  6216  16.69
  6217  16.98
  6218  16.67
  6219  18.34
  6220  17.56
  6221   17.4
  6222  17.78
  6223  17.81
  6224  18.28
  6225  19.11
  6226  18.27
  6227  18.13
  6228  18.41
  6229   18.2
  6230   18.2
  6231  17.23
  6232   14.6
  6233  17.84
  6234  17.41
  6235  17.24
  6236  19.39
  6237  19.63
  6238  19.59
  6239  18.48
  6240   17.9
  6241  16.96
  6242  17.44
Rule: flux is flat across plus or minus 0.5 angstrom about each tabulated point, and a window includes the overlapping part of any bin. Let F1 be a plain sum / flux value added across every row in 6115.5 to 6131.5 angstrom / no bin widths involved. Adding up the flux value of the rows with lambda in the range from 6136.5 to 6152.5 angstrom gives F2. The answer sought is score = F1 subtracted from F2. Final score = 7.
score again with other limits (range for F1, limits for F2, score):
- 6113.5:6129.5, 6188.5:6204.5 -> 8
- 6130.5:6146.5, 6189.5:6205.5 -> -4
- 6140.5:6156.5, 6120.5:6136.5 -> -20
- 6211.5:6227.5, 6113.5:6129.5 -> 2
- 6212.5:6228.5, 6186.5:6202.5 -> 10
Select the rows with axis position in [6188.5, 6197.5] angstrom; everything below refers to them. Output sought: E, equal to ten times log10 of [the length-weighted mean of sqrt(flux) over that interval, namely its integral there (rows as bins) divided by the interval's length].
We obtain 6.34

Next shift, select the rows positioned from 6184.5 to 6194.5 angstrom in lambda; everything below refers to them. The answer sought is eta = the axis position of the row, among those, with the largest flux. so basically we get 6185 angstrom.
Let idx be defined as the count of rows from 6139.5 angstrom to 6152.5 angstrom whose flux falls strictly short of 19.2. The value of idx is 4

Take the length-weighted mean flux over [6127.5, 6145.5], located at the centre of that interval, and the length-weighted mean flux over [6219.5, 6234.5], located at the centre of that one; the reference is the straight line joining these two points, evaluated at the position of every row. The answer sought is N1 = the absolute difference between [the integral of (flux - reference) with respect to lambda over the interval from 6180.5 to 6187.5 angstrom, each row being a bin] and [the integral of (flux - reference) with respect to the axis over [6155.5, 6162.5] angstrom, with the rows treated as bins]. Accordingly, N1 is 14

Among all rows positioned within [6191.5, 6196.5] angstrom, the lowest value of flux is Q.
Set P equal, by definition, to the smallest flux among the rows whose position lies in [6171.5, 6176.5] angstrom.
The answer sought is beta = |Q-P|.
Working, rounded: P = 17.62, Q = 16.52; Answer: 1.1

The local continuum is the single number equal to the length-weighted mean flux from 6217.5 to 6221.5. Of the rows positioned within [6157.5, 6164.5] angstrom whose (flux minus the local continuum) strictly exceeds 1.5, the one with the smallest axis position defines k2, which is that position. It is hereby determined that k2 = 6158 angstrom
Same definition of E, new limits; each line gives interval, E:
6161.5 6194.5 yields 6.25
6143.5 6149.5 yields 6.49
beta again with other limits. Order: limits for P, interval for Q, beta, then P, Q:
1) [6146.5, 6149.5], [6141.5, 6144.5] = 1.2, 19.56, 18.33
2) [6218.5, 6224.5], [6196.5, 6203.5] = 1.2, 17.4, 18.56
